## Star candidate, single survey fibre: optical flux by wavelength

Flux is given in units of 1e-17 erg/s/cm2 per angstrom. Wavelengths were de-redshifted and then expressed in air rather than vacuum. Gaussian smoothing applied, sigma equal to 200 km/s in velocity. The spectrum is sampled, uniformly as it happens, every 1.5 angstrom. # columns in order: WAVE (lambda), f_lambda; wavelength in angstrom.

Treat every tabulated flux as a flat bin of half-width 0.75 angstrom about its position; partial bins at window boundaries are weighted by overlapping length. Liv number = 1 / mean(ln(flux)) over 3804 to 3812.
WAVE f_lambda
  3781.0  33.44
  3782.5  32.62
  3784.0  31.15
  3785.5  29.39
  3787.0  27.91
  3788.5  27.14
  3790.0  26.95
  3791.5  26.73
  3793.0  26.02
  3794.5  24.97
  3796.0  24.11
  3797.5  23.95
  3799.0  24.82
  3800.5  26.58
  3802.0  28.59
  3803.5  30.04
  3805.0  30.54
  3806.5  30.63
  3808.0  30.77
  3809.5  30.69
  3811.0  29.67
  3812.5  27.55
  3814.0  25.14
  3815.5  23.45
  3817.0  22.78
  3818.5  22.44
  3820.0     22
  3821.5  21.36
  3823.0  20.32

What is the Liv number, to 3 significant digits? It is 0.293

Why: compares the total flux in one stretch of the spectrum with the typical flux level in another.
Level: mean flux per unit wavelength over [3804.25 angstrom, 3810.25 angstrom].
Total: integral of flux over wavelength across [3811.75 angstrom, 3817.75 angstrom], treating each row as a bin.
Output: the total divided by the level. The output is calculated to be 4.8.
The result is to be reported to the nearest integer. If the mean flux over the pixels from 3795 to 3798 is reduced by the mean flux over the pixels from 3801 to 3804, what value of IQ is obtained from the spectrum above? -5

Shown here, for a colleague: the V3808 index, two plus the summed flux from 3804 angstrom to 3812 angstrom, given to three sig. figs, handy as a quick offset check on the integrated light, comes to 154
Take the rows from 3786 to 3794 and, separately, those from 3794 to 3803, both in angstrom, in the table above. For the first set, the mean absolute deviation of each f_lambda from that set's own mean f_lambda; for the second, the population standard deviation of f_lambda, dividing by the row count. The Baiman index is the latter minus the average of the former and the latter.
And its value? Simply 0.6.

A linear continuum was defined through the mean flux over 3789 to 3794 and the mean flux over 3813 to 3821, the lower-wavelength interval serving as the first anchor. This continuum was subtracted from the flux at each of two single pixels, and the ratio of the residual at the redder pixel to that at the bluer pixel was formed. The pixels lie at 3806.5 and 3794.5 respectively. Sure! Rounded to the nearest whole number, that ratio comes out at -5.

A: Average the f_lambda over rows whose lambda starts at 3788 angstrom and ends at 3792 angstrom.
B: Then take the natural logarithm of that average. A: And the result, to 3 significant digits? 3.29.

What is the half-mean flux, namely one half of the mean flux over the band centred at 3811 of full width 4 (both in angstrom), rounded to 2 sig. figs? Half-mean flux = 15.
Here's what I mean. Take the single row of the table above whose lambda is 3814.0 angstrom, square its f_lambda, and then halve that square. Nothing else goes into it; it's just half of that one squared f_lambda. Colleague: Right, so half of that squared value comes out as 316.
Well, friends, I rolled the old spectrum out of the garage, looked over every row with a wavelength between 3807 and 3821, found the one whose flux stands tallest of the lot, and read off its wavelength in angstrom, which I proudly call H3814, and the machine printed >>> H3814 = 3808.0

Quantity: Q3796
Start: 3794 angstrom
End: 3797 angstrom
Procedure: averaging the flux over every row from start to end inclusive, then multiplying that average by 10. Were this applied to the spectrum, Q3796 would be 245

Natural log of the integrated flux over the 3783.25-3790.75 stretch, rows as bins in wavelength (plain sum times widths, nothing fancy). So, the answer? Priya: 5.37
